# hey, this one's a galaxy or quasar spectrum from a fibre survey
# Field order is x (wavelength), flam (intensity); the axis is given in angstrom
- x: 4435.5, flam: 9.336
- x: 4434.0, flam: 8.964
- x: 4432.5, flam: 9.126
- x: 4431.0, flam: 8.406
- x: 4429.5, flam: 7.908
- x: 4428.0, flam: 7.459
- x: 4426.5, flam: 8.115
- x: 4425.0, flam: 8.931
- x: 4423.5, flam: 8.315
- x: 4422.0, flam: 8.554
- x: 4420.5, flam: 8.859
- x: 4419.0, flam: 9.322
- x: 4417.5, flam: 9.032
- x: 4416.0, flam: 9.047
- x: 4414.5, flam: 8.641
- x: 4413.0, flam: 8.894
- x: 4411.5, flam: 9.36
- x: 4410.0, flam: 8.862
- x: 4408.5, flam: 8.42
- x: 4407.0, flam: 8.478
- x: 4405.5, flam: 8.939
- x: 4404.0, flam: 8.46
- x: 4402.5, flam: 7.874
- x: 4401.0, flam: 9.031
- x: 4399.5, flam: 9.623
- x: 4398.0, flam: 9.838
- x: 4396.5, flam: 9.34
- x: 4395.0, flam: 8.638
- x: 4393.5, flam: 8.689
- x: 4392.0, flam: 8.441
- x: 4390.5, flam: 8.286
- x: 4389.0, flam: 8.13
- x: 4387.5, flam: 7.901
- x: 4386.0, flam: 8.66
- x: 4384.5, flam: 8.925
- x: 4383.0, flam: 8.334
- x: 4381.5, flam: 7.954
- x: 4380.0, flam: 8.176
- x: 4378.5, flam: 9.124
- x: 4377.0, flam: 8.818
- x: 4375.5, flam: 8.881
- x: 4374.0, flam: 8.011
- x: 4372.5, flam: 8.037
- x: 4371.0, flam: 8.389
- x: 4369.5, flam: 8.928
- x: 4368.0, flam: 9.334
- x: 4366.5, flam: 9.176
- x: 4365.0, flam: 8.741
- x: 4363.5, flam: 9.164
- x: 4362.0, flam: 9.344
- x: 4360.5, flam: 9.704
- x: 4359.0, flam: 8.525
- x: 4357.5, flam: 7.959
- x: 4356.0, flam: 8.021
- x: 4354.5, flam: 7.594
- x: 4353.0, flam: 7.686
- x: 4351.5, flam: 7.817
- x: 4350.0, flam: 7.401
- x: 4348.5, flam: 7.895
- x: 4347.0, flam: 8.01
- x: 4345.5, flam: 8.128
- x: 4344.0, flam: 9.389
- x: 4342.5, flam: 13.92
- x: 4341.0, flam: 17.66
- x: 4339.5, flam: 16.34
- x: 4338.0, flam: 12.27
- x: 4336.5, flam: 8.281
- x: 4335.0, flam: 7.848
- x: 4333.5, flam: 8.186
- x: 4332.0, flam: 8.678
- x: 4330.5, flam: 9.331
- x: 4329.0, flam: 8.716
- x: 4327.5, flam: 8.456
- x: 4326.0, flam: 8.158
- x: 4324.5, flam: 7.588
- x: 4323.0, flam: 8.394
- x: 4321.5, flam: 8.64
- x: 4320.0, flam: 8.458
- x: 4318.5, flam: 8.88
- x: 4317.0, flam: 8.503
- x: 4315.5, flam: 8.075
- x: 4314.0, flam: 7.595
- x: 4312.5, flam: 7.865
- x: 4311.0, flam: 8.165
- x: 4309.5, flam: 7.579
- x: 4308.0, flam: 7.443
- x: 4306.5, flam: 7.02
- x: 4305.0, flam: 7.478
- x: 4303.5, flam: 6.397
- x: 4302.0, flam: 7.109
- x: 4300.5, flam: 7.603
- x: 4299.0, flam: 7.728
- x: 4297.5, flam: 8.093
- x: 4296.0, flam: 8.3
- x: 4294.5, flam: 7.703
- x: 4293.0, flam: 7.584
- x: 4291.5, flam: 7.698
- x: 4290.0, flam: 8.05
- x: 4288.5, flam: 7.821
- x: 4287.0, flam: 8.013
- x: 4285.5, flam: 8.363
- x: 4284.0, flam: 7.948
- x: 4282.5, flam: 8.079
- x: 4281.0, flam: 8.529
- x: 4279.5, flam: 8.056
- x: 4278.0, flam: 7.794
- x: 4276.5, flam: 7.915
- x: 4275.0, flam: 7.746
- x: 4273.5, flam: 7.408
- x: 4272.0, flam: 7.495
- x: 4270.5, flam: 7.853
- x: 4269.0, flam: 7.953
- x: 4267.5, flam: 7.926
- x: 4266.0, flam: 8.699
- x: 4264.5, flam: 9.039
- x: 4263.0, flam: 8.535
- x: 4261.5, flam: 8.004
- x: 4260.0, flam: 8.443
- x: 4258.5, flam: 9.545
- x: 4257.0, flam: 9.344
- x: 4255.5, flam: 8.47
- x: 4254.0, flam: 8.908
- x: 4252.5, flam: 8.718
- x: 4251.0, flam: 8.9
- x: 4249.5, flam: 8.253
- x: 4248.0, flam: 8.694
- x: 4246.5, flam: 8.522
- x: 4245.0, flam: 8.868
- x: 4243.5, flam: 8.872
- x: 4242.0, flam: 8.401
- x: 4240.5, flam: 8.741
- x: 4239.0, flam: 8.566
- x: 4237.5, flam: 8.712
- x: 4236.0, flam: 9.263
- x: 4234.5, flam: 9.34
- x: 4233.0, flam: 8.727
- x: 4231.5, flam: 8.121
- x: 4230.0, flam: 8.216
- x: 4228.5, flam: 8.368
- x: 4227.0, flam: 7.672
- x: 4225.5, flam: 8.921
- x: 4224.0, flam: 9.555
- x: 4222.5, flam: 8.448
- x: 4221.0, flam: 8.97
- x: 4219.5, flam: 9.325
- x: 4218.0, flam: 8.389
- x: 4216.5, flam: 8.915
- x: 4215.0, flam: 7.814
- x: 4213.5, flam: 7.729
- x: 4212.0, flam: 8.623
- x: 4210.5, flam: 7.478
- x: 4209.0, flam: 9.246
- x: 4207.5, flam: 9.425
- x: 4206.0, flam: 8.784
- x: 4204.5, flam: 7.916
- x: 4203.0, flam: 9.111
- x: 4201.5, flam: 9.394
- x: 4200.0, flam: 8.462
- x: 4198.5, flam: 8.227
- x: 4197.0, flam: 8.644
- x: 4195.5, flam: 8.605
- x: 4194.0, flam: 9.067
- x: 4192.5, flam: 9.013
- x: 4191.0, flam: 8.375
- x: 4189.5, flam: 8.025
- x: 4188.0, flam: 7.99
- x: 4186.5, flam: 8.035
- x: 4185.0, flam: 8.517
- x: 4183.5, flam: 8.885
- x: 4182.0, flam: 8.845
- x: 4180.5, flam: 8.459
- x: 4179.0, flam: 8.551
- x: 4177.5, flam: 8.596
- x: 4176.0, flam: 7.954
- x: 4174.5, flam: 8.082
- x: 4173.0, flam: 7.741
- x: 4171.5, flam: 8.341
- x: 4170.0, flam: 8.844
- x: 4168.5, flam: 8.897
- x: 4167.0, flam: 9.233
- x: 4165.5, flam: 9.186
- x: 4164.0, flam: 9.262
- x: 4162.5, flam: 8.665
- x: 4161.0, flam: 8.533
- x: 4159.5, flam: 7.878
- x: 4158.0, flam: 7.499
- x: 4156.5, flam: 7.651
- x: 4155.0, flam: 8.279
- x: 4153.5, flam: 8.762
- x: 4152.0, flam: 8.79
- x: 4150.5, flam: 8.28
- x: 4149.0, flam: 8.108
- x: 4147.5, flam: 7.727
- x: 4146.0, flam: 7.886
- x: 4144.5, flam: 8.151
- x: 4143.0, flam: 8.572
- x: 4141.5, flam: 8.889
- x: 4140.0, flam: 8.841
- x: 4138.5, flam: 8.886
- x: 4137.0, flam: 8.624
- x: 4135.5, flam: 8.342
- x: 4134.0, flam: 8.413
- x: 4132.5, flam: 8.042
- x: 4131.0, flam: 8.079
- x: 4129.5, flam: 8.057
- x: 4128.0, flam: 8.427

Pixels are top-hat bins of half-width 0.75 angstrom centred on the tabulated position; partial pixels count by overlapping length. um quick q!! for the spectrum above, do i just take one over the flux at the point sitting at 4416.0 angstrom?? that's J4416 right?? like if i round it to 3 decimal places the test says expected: 0.111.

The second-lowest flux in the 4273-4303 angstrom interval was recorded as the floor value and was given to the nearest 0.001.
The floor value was 7.408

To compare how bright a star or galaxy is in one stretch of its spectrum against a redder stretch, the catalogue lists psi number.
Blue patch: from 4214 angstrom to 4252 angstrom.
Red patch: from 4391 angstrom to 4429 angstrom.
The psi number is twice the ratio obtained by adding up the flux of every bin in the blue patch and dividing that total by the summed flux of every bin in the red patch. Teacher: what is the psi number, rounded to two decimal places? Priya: 1.98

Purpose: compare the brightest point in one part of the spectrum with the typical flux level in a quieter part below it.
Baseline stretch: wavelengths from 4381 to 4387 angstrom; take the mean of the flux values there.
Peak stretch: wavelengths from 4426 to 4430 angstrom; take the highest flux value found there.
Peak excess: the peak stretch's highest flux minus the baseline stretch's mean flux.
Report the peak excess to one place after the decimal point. -0.4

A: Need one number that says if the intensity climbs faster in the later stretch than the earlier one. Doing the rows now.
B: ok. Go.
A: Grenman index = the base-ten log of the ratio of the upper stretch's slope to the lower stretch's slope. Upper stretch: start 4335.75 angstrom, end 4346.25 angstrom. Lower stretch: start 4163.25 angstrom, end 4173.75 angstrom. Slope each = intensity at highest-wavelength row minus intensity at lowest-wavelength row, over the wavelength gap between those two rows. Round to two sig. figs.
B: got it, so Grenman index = -1.0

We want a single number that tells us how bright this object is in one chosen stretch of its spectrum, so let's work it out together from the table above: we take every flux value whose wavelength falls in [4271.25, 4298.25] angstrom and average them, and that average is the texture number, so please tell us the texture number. 7.92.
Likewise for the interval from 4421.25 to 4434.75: 8.42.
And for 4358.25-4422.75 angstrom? 8.76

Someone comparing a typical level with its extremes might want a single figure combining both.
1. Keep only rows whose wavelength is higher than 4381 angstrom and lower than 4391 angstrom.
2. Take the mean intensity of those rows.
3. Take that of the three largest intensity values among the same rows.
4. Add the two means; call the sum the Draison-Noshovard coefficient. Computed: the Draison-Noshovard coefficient 17.0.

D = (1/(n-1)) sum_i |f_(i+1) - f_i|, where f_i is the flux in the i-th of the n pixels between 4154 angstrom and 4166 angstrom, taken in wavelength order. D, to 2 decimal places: 0.37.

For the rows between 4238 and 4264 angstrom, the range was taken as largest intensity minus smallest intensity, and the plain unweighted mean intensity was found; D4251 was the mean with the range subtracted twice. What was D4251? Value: 6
